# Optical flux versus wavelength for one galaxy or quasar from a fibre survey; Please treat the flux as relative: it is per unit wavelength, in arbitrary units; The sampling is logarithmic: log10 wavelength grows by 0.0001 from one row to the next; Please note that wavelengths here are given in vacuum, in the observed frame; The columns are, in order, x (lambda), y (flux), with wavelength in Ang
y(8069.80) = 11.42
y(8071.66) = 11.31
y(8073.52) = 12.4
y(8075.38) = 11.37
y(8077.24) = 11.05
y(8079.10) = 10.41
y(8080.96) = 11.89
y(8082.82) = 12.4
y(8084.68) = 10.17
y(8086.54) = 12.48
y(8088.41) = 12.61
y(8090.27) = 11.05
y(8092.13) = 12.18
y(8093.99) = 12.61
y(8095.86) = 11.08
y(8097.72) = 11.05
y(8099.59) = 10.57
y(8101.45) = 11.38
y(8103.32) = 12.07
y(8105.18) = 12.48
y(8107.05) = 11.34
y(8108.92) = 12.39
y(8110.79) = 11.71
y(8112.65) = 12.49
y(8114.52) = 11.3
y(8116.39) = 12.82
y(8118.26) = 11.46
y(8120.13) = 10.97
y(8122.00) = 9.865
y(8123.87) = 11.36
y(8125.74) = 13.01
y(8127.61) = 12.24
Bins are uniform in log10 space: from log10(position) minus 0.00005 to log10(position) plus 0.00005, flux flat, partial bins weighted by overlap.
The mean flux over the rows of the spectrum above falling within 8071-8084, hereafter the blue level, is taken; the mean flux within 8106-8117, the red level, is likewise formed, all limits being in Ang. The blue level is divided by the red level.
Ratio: 0.96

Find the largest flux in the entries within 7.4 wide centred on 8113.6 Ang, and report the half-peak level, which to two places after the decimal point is 6.41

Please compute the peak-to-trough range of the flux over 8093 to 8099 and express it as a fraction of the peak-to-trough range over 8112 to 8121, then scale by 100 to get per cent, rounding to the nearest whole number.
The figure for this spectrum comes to 84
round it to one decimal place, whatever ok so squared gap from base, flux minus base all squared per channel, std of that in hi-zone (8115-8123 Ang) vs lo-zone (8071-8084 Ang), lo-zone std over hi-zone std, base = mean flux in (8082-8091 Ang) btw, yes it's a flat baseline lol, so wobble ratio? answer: 0.4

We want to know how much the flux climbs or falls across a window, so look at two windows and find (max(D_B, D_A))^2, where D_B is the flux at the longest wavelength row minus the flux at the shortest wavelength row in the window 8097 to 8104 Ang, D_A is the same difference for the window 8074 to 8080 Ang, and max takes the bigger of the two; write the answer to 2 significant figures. 1.0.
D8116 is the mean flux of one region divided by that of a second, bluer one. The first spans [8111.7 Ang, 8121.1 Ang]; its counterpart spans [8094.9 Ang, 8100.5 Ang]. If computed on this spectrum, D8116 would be 1.08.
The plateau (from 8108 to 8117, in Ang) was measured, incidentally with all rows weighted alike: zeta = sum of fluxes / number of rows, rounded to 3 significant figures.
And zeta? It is 12.1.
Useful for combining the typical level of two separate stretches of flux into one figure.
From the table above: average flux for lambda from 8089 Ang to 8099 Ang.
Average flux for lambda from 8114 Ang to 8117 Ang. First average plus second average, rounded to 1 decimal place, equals 23.7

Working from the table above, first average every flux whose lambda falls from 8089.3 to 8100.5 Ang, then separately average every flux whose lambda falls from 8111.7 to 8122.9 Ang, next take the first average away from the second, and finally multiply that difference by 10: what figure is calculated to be 0.6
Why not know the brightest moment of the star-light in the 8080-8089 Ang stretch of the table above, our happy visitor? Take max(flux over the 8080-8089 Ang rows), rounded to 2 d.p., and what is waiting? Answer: 12.61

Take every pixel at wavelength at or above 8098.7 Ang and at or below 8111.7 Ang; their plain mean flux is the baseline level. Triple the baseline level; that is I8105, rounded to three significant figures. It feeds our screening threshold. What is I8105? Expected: 35.1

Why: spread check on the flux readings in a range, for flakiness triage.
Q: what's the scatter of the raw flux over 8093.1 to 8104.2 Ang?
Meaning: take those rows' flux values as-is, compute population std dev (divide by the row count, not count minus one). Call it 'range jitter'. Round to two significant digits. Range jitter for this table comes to 0.68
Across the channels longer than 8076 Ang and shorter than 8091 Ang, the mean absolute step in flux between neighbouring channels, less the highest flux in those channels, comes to -11.3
